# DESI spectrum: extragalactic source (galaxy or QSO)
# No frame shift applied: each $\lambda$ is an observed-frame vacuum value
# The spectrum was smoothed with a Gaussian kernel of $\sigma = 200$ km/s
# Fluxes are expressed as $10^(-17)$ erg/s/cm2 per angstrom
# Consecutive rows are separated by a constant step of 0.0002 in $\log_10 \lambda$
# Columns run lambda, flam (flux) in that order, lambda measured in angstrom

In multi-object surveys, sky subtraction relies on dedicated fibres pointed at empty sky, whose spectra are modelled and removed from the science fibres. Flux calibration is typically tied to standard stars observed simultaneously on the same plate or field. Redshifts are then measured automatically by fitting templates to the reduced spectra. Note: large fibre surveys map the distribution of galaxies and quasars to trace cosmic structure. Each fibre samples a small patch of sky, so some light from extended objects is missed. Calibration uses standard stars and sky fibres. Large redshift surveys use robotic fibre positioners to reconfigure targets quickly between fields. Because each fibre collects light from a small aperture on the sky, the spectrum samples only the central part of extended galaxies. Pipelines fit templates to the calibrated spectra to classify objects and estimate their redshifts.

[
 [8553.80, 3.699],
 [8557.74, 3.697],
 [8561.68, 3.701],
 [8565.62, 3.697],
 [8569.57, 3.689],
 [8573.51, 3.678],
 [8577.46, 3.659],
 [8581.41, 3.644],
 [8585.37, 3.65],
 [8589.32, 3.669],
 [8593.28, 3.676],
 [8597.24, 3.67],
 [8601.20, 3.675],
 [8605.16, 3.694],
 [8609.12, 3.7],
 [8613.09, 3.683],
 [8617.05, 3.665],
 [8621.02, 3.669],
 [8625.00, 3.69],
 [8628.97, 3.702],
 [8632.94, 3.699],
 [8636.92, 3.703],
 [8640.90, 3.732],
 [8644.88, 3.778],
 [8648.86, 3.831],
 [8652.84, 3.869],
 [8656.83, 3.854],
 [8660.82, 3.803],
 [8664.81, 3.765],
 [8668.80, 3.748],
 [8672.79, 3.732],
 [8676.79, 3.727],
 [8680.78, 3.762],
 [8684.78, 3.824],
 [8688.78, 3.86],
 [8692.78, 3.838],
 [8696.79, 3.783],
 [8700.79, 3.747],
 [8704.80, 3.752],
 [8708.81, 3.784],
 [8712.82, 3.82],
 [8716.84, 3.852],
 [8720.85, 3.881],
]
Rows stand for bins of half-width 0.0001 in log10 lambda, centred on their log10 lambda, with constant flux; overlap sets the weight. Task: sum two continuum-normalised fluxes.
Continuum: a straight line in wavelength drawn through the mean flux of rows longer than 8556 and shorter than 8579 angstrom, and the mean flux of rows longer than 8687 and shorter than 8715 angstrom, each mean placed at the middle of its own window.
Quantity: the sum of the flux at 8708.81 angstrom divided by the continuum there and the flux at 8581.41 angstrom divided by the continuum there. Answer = 1.98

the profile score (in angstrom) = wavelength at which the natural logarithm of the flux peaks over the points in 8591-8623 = 8609.12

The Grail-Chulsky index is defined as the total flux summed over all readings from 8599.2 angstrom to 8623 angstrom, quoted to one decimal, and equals 22.1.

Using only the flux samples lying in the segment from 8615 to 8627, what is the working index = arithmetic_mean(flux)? 3.67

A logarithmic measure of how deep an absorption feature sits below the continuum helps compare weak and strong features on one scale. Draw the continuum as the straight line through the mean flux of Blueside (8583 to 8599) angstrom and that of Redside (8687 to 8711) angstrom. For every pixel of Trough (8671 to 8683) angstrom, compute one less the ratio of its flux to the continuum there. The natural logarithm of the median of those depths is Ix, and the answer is -4.8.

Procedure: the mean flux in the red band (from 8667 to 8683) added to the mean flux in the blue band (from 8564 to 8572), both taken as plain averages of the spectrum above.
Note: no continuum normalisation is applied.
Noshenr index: 7.44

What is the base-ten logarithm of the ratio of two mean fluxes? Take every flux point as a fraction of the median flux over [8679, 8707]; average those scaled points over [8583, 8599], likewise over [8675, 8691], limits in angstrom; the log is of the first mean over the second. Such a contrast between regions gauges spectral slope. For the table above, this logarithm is -0.015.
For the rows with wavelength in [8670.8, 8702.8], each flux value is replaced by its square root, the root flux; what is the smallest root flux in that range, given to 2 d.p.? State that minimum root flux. 1.93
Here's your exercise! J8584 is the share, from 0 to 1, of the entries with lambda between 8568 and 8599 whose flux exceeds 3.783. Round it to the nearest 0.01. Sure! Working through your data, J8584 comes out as 0.00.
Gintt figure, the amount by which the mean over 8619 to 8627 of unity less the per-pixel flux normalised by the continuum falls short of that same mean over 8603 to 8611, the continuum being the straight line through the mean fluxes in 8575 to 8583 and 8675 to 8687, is -0.010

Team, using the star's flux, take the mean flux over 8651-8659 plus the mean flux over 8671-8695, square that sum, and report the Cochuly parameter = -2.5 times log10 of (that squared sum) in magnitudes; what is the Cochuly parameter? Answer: -4.42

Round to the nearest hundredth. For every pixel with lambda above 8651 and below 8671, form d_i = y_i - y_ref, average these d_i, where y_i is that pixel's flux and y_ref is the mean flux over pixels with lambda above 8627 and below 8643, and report 0.10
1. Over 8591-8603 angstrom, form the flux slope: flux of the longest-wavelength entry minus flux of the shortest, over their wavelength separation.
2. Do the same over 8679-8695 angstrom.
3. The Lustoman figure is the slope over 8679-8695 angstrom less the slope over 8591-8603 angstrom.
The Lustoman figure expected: 0.006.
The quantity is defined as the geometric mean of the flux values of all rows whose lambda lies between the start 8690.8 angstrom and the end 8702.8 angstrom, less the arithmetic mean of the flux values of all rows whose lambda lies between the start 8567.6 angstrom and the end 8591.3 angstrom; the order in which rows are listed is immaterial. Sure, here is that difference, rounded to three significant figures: 0.124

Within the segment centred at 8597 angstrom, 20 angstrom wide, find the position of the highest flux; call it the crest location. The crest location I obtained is 8605.16 angstrom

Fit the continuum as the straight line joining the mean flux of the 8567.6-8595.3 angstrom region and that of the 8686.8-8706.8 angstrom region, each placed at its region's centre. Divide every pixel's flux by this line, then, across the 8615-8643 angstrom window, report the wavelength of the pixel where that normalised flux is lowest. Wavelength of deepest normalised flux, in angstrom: 8621.02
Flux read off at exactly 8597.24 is 3.67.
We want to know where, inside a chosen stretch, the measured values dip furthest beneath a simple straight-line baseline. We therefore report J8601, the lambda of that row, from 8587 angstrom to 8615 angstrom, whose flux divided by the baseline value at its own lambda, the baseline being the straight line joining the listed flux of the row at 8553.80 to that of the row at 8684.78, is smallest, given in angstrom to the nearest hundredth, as 8613.09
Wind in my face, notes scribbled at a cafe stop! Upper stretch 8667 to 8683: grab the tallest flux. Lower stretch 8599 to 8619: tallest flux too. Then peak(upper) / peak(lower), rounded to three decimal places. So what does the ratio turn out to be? 1.017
